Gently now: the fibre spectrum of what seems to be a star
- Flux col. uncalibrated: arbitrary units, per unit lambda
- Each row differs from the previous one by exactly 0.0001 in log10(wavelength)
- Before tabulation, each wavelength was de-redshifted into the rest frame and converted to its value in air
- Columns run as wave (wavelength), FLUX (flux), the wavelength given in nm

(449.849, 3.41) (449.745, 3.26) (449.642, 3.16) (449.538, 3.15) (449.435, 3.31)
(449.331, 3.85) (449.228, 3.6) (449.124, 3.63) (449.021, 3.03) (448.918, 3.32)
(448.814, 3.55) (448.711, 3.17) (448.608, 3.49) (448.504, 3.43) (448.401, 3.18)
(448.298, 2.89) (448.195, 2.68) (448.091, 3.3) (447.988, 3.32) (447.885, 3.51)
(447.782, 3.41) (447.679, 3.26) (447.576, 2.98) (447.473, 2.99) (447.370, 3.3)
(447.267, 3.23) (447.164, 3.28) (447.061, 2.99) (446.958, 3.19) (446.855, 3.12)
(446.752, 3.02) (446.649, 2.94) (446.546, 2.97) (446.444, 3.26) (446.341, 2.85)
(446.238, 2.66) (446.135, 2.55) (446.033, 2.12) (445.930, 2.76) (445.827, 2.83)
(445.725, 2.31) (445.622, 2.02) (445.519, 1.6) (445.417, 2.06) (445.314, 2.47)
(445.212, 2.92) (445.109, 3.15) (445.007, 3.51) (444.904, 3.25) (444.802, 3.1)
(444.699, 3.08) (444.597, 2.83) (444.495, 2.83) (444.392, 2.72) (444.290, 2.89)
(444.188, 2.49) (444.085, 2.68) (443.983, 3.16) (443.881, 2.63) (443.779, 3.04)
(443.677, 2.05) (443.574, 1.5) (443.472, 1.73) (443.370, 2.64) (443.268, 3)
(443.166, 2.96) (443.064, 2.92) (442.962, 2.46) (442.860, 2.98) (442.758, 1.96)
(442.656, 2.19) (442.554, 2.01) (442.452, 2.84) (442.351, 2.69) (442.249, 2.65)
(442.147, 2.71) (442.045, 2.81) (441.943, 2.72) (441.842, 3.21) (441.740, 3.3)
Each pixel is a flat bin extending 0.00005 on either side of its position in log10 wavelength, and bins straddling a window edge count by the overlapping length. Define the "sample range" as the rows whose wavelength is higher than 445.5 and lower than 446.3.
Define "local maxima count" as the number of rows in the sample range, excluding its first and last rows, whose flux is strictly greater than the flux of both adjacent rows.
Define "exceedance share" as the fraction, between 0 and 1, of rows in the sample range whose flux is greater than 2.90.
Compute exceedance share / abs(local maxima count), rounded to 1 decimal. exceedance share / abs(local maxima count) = 0.0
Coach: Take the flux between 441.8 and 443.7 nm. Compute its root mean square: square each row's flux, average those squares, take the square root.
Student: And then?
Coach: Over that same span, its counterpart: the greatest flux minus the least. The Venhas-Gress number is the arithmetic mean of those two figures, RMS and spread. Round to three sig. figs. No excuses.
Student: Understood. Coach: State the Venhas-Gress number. 2.14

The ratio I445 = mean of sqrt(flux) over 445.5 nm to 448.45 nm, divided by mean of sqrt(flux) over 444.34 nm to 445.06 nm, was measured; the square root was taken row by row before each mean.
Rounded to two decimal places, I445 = 0.98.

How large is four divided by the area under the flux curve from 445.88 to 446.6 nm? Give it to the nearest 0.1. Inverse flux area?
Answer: 2.0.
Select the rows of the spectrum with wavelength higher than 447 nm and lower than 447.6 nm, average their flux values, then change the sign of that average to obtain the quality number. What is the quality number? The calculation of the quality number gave -3.1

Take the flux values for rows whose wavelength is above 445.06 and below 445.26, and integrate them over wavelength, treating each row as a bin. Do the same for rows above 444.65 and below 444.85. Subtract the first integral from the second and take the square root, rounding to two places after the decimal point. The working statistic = 0.10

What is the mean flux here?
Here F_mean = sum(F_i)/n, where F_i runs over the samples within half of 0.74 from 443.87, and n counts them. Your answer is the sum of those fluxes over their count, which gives 2.5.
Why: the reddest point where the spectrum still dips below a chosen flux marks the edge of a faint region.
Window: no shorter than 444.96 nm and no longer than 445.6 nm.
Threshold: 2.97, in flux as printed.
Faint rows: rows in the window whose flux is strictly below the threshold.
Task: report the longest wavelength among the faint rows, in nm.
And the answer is 445.519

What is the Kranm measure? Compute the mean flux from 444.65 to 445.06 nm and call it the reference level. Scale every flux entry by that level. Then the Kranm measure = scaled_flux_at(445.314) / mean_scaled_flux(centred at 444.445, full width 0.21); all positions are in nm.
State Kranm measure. 0.89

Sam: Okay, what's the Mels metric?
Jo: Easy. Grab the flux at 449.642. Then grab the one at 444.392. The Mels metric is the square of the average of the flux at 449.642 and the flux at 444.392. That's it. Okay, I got 8.6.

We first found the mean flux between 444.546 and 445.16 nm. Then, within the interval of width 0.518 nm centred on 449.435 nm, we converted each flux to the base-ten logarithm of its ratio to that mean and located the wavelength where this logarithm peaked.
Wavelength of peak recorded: 449.331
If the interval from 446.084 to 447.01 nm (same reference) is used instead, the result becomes 446.444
